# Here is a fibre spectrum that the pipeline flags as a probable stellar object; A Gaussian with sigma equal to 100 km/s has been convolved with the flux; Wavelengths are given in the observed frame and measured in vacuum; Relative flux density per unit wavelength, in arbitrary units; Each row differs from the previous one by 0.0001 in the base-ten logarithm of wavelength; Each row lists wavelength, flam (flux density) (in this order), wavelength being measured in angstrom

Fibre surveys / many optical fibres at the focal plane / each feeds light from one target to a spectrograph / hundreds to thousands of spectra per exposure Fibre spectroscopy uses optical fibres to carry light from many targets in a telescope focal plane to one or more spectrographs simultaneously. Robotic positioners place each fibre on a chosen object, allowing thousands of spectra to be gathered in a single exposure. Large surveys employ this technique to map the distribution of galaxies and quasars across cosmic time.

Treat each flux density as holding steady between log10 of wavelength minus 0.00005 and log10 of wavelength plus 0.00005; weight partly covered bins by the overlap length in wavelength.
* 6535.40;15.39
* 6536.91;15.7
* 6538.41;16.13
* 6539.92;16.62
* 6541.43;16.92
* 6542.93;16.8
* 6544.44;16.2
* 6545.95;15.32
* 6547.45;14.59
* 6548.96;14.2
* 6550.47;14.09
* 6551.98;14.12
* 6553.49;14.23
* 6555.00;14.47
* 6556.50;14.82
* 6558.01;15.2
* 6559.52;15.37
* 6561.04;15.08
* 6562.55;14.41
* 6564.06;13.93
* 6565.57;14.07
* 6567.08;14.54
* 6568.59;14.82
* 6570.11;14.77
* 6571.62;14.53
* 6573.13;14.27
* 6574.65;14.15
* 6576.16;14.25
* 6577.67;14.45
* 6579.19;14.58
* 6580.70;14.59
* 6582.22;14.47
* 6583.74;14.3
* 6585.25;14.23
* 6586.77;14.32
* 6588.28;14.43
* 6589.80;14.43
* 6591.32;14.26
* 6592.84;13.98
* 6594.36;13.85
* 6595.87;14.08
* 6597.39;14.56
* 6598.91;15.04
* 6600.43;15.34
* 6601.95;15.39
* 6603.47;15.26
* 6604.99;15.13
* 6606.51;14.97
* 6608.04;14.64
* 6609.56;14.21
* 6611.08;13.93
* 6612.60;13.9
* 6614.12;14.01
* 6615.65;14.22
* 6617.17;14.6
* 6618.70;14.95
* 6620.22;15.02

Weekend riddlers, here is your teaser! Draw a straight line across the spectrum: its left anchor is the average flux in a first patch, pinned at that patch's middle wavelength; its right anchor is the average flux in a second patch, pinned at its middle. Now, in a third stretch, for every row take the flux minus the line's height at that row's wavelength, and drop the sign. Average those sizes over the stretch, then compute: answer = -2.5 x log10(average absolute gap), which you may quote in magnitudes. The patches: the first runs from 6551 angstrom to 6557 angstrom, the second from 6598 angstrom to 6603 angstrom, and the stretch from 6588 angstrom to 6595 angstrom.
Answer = 0.1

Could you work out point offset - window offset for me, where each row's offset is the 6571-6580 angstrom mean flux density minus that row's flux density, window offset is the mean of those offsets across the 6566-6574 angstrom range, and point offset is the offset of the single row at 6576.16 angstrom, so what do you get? 0.3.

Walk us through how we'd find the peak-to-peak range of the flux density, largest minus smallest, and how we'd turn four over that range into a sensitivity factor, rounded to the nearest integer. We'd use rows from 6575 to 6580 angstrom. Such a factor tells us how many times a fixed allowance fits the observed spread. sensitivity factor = 12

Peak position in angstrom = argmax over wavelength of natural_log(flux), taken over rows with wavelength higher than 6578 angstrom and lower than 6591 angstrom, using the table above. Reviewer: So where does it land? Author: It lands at 6580.70 angstrom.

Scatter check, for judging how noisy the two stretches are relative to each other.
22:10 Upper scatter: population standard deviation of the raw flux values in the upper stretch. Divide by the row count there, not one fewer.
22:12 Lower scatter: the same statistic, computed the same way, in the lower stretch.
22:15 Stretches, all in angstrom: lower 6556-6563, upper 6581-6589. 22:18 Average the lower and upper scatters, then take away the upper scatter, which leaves 0.12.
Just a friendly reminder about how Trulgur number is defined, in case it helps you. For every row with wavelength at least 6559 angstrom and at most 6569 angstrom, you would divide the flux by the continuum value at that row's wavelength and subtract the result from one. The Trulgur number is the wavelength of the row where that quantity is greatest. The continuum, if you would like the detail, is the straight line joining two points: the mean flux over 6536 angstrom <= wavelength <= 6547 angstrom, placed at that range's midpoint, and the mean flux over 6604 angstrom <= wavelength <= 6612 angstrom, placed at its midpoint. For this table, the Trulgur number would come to 6564.06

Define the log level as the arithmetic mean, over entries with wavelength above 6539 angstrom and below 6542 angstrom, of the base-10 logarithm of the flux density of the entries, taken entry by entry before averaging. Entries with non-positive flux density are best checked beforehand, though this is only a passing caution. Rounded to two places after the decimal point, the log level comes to 1.22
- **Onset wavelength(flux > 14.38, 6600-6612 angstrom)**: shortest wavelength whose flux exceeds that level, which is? 6600.43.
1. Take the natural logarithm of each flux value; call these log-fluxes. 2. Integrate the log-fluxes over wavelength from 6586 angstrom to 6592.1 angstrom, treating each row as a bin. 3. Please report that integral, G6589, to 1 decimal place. 16.2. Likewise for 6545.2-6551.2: 16.1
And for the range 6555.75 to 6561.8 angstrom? 16.4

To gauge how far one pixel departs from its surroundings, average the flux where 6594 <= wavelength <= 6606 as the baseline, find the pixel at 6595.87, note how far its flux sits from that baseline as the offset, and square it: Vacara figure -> 0.6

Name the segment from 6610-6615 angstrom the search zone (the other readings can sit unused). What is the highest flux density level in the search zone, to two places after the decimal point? 14.01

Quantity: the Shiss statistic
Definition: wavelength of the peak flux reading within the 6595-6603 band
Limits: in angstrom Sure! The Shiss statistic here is 6601.95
